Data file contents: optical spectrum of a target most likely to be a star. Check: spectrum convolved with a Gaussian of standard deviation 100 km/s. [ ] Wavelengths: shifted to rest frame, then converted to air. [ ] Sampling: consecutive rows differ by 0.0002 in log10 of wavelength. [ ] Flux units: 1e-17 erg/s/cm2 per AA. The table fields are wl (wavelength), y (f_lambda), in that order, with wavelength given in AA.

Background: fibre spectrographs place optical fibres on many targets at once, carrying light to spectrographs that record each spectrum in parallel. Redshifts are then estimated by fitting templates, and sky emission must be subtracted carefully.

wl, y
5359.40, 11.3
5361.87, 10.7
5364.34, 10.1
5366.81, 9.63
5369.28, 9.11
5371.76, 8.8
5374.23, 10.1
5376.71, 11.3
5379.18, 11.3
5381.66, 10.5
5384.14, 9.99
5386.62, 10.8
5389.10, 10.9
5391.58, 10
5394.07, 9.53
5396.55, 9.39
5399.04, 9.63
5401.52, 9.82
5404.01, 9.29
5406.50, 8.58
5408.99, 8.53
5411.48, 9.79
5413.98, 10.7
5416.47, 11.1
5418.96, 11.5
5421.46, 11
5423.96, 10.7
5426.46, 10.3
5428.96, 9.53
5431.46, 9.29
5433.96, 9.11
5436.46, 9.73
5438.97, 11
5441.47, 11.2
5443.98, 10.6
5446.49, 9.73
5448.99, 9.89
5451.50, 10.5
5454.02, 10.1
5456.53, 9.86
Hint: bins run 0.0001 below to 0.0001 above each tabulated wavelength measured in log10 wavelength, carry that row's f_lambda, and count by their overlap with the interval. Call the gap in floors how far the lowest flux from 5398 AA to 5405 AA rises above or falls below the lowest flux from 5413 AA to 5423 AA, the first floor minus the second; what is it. -1.4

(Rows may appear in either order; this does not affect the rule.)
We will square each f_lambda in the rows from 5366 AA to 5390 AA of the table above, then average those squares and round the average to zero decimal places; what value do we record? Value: 106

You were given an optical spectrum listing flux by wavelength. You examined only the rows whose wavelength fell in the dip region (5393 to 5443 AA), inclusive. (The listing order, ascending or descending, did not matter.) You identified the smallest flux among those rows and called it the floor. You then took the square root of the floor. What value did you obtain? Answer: 2.92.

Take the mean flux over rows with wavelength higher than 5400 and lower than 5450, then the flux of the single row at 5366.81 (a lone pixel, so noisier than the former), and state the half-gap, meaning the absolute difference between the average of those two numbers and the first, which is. 0.22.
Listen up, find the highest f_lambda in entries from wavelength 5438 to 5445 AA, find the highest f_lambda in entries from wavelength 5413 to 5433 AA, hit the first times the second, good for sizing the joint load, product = 128.8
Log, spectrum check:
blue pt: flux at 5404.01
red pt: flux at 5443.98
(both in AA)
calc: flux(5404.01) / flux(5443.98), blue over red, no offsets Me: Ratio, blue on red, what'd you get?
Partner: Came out 0.88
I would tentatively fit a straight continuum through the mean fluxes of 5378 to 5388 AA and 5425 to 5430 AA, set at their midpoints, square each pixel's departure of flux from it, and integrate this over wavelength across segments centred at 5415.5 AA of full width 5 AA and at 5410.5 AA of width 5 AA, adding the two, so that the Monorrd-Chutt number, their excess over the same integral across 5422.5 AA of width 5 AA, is 7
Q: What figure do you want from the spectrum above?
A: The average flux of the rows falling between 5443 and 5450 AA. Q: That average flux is 10.07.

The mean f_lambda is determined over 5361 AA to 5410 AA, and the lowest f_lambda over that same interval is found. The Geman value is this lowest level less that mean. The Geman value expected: -1.4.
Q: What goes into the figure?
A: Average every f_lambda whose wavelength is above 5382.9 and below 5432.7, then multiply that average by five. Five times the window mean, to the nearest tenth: 50.1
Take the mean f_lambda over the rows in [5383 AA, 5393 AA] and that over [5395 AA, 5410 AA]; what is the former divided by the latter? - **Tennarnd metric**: 1.13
